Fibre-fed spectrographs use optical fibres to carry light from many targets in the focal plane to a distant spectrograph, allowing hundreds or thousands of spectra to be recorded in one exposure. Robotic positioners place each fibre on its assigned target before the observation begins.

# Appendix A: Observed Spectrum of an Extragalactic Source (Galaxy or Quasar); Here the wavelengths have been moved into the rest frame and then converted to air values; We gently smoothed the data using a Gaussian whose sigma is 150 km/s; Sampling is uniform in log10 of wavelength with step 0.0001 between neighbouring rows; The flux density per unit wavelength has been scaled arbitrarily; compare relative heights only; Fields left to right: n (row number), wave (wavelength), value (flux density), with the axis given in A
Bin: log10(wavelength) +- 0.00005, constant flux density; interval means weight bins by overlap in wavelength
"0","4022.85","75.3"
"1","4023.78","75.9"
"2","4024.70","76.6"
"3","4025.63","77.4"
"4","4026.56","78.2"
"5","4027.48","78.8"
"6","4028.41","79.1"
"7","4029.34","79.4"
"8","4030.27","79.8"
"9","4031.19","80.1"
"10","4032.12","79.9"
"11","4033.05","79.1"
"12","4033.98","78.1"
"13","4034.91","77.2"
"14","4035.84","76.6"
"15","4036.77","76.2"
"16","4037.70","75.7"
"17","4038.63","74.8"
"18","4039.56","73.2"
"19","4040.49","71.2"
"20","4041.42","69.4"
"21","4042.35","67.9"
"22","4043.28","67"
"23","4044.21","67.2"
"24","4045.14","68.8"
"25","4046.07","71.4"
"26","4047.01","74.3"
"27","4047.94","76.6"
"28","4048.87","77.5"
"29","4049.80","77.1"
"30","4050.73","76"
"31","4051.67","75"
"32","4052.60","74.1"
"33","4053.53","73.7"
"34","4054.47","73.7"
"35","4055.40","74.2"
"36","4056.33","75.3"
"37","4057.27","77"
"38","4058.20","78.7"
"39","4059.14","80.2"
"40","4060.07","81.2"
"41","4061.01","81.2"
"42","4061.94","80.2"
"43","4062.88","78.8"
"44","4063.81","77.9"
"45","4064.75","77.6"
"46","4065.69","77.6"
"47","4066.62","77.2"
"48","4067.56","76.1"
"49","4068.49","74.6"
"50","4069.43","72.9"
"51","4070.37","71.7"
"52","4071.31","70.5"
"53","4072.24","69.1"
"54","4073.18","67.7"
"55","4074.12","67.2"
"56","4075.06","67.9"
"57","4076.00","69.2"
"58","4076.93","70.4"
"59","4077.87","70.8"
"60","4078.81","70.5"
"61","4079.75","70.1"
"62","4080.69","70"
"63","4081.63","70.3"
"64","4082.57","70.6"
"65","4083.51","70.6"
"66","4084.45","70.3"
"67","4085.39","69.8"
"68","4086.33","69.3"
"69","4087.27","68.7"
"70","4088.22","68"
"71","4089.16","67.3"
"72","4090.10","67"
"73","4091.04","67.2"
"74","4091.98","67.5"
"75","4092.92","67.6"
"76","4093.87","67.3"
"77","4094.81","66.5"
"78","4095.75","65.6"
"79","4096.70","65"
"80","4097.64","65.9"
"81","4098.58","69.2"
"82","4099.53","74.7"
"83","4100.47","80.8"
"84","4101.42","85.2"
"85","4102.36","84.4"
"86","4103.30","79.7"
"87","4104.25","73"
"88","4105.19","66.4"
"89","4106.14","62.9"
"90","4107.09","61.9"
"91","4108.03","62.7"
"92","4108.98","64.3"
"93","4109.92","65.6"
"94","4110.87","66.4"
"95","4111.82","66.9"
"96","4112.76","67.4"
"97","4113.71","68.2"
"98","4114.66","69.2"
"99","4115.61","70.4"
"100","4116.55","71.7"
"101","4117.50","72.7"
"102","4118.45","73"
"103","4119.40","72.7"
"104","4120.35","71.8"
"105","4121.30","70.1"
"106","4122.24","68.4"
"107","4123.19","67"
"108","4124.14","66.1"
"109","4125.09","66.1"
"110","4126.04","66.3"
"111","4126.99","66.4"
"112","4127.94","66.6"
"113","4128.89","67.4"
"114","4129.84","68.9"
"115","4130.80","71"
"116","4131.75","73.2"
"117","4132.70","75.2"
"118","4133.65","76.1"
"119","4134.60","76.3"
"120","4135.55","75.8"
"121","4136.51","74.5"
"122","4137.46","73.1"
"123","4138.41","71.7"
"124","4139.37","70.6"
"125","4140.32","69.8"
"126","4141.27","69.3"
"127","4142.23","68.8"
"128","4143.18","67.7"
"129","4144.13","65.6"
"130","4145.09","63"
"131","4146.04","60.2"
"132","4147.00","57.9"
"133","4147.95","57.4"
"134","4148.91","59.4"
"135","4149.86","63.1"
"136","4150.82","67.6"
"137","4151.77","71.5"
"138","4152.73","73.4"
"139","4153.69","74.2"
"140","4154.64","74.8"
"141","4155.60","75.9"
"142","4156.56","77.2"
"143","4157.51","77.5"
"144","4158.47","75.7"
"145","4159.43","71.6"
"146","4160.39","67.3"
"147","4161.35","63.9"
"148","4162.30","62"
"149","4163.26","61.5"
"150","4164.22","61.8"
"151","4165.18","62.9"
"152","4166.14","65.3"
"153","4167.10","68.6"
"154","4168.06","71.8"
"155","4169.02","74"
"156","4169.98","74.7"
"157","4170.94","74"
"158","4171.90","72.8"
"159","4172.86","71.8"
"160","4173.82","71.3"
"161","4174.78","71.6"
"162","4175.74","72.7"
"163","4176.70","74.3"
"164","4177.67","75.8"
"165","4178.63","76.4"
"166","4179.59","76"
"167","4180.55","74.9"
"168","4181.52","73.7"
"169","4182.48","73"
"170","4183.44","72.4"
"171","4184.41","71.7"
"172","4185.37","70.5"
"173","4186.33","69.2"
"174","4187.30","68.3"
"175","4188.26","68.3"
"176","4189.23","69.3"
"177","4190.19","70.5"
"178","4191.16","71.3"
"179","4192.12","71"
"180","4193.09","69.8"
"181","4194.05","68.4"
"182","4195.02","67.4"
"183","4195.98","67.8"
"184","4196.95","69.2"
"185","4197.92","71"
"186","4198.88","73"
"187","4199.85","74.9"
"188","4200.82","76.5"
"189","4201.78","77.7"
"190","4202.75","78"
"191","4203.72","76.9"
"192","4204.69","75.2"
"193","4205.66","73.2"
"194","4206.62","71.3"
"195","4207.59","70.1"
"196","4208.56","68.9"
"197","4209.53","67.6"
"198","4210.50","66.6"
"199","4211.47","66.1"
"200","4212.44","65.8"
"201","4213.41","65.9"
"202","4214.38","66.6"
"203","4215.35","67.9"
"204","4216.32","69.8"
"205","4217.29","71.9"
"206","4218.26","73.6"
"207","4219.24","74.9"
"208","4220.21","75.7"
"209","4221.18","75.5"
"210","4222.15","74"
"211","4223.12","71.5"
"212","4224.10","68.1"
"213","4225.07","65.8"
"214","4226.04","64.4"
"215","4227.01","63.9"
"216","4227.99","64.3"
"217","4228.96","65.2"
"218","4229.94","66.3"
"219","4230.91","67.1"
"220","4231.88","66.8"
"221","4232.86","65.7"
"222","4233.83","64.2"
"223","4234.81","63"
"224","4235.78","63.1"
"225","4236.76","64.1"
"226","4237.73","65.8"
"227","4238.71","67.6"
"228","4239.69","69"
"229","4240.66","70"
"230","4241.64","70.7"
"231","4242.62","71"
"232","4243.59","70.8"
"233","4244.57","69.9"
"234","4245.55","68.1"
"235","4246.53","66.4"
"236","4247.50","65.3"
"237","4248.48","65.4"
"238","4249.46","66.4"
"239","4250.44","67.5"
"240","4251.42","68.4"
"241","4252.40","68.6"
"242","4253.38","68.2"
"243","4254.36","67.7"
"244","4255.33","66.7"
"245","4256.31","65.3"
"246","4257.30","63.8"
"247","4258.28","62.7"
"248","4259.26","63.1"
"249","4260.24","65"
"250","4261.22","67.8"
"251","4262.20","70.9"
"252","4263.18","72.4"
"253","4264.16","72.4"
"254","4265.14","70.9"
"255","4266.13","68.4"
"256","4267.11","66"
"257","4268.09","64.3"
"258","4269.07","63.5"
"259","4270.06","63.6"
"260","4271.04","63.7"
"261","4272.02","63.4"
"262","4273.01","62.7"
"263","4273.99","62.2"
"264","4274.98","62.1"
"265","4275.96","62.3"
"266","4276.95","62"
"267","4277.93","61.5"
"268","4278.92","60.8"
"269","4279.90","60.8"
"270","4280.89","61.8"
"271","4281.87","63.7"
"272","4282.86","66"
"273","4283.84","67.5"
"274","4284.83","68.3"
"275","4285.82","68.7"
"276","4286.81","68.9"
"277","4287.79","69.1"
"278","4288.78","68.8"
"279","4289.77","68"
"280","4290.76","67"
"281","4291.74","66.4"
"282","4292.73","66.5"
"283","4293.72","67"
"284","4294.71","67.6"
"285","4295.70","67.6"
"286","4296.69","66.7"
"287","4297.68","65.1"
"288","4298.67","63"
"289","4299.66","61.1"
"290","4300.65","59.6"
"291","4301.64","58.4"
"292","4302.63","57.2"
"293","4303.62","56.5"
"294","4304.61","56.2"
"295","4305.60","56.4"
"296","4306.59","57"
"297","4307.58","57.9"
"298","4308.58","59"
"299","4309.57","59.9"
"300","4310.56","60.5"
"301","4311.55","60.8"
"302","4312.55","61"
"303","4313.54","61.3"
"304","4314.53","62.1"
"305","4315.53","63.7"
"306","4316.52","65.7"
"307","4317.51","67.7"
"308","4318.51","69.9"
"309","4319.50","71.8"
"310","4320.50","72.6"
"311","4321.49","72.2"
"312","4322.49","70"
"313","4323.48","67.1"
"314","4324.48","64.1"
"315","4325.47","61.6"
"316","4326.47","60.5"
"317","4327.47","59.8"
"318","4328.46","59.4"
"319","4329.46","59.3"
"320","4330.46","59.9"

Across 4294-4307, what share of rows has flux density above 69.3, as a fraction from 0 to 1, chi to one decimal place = 0.0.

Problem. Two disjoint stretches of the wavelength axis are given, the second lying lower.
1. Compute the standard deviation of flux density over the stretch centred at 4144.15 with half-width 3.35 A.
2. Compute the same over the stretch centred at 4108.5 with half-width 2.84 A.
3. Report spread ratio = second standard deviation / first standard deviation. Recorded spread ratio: 0.40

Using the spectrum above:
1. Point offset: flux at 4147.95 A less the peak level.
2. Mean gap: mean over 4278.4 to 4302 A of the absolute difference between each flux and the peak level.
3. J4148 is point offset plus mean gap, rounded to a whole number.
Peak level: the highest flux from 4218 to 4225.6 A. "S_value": -8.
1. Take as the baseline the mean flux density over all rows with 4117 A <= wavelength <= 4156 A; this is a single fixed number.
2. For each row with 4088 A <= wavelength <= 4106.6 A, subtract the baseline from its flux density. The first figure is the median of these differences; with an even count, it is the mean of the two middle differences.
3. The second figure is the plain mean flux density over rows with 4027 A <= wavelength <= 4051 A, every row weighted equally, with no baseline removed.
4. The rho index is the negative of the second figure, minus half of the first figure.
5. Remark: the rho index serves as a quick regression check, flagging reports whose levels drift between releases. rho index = -74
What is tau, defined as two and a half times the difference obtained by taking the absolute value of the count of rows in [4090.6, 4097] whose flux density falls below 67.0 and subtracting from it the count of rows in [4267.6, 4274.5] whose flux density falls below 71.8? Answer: -10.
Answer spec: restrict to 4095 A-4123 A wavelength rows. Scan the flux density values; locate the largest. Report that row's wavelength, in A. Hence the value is 4101.42 A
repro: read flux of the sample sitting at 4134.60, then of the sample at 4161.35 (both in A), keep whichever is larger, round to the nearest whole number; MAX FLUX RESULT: 76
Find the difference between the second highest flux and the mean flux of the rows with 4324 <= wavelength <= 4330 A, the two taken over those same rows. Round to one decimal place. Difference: 0.8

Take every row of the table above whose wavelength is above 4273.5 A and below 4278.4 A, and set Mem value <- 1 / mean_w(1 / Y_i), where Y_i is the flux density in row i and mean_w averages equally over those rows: 62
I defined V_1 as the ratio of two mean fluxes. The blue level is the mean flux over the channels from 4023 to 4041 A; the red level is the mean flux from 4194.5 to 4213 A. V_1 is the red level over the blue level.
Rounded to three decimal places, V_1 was 0.925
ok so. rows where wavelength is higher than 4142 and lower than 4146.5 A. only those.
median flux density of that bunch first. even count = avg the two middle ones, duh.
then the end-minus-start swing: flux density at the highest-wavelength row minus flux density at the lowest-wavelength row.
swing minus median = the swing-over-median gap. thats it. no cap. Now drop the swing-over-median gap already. -74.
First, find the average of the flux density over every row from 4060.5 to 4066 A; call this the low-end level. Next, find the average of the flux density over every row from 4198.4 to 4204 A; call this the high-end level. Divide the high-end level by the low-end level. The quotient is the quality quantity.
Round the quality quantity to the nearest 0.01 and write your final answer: 0.97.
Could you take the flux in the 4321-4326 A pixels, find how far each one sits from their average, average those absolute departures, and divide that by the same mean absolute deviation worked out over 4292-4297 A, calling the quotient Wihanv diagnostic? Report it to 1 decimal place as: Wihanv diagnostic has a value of 8.0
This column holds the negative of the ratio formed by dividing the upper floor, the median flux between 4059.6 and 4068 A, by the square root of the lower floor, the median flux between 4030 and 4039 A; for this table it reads -8.8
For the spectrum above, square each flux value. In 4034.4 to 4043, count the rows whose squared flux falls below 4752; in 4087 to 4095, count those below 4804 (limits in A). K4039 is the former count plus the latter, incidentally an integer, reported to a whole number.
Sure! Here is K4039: 10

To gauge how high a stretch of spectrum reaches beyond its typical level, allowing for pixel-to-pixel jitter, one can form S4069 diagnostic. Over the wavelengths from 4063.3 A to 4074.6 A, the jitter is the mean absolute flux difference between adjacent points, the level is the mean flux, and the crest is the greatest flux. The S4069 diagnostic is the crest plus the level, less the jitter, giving 150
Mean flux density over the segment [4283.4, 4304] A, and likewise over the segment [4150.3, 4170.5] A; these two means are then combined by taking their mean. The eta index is 67.7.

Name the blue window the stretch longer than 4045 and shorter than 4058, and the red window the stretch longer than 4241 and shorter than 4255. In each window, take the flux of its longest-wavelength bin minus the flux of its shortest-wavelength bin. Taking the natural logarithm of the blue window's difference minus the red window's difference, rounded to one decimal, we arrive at 2.4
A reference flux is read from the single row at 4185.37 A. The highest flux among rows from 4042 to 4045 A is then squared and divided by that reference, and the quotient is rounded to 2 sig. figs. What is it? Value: 65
